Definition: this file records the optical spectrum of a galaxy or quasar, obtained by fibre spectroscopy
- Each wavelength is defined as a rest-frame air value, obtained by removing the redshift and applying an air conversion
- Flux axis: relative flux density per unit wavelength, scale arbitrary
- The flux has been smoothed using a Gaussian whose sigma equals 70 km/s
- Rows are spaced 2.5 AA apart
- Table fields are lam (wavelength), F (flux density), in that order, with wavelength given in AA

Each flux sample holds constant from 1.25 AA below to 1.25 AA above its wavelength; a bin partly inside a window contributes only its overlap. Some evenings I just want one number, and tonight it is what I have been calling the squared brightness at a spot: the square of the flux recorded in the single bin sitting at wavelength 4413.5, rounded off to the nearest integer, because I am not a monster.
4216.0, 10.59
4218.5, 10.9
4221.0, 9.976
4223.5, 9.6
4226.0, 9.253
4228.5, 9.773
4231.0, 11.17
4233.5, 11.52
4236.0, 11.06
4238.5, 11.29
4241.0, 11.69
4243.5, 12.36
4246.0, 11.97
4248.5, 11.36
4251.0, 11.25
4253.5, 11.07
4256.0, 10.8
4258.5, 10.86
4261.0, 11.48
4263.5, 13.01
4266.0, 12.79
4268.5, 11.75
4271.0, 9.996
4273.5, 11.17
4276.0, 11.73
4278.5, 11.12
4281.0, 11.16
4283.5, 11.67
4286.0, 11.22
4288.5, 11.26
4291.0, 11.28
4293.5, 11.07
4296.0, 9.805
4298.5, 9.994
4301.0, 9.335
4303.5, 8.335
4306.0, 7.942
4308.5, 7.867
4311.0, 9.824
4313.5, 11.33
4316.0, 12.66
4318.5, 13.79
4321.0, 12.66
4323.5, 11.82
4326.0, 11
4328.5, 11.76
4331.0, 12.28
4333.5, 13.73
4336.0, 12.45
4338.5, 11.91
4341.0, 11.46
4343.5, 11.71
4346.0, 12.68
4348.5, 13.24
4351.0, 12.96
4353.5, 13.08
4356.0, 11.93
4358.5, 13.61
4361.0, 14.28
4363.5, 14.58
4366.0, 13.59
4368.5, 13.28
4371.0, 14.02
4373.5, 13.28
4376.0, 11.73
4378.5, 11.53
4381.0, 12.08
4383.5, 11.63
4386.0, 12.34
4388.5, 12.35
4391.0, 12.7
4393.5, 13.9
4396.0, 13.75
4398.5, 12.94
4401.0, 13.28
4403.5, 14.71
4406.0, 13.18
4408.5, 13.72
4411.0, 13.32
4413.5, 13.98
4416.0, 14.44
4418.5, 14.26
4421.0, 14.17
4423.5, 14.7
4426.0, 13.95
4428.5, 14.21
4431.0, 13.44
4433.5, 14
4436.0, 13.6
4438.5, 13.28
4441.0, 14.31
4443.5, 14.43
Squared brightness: 195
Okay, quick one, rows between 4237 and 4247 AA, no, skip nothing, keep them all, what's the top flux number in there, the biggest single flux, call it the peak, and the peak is 12.36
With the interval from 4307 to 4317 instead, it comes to 12.66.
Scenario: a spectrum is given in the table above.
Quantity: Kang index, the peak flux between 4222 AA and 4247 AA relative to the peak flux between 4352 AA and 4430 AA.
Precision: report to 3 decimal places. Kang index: 0.840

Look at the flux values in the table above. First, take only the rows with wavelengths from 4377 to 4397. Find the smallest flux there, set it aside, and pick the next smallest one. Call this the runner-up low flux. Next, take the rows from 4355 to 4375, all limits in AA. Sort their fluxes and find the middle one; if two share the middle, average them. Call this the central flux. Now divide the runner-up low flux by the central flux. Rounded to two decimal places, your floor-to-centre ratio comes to 0.86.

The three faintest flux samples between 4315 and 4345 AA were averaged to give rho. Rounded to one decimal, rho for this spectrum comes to 11.4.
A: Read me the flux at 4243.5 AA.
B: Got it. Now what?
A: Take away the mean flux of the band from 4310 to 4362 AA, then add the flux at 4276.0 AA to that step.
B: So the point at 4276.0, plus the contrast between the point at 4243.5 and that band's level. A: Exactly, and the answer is 11.7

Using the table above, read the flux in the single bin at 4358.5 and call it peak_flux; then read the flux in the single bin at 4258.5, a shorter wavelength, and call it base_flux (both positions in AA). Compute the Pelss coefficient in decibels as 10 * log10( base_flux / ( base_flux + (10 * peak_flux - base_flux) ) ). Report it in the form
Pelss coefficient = -11.0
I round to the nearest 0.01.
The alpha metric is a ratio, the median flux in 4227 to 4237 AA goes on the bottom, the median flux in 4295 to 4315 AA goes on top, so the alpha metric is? 0.86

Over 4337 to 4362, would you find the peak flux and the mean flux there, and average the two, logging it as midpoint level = 13.5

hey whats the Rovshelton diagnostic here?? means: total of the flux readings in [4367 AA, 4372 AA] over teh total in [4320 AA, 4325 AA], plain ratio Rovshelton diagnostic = 1.12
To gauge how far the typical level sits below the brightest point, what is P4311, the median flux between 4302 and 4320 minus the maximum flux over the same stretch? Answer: -4.0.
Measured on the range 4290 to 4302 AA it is -1.3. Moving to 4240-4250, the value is -0.5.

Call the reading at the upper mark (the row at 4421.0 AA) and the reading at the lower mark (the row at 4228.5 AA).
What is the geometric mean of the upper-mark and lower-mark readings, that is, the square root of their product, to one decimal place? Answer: 11.8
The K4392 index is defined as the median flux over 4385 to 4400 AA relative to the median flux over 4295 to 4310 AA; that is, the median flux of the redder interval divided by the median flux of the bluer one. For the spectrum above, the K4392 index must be 1.45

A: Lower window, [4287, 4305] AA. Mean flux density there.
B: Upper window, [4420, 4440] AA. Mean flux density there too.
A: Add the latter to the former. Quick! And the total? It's 24.1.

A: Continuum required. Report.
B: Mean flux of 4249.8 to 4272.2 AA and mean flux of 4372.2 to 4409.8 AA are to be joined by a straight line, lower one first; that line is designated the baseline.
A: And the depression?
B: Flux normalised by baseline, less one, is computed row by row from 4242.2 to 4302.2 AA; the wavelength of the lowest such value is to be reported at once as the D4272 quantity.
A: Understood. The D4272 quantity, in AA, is 4301.0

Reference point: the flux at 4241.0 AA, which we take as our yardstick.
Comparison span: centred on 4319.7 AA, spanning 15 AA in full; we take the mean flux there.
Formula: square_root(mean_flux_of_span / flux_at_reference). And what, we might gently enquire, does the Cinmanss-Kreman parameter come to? 1.02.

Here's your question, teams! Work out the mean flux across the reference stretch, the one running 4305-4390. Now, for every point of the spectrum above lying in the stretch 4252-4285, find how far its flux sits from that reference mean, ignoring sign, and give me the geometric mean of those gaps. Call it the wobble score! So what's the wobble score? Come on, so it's 0.9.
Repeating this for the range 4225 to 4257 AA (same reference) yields 0.9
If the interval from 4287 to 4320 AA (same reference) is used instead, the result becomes 1.8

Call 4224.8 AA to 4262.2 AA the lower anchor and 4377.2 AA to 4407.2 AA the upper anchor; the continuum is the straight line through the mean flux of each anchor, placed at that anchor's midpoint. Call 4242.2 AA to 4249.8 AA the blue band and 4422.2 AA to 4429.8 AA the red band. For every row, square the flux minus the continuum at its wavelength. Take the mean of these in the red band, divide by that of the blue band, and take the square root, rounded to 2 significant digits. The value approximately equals 1.3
